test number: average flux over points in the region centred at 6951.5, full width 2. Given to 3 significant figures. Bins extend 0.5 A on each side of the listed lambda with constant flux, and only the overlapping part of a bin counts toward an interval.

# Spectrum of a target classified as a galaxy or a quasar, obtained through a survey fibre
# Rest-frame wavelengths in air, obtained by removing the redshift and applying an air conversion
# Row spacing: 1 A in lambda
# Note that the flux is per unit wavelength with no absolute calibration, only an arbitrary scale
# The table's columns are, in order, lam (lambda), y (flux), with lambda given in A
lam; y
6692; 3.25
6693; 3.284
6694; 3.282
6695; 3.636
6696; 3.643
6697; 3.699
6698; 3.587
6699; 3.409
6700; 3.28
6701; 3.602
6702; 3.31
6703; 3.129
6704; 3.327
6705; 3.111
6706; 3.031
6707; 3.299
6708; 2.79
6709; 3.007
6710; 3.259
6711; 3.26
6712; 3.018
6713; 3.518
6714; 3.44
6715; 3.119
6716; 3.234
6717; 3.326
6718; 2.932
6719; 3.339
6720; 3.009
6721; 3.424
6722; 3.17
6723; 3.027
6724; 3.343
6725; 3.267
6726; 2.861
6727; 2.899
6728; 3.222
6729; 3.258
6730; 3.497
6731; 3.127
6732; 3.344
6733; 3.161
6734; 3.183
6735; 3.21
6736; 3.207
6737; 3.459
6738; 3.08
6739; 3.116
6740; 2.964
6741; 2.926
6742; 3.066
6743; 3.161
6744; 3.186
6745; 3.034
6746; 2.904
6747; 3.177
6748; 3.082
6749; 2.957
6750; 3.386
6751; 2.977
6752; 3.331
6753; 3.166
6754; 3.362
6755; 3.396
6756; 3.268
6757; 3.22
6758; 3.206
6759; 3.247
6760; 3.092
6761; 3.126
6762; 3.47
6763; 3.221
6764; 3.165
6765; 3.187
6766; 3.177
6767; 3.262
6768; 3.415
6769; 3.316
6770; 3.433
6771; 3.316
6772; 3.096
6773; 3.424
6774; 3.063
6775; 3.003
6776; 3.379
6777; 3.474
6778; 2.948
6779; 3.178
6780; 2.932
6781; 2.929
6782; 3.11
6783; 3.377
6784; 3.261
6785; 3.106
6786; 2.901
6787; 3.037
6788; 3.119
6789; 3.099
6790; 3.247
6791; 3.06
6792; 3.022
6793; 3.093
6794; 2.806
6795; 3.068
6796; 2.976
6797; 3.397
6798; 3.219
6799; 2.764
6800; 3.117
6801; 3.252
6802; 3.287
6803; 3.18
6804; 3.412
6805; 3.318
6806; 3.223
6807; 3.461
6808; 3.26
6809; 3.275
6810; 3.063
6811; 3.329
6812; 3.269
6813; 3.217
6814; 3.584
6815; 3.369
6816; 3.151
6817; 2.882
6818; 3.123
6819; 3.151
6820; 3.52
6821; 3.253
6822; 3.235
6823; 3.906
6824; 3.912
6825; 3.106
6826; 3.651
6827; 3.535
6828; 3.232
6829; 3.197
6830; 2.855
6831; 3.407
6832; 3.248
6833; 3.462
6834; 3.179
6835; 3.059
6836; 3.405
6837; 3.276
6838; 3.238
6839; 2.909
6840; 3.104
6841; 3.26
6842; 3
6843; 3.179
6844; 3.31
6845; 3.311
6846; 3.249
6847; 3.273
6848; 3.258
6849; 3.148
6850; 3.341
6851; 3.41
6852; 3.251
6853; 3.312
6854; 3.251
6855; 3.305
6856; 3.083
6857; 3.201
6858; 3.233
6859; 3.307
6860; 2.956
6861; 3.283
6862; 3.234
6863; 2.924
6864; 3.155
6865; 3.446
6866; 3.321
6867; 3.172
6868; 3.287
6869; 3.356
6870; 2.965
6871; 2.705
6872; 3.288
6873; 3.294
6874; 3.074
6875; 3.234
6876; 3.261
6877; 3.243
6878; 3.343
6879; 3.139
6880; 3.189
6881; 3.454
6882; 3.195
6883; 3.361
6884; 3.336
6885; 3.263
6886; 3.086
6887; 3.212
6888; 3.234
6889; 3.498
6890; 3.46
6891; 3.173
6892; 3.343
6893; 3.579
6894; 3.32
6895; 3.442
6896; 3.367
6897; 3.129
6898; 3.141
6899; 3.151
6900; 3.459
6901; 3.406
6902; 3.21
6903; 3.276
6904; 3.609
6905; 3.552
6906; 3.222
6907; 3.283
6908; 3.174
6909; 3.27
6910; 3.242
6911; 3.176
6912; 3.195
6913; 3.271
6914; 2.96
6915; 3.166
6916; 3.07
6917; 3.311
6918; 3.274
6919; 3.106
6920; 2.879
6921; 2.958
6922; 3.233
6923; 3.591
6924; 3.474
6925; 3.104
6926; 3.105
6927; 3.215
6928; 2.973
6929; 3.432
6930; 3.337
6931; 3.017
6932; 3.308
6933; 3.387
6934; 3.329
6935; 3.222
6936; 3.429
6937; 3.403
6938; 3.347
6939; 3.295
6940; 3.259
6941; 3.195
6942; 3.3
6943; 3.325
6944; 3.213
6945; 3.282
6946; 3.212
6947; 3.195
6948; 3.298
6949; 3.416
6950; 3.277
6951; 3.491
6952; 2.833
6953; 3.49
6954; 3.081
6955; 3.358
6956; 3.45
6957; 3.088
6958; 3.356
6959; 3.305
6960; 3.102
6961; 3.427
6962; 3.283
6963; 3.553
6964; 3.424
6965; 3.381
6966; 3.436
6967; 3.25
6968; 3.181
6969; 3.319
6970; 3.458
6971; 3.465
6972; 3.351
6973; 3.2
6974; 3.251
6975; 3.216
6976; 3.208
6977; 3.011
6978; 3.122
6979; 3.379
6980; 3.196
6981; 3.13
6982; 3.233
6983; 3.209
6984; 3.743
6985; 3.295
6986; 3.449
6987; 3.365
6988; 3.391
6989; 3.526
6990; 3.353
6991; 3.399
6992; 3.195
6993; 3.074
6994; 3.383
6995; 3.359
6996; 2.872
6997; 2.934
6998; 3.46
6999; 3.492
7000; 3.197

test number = 3.16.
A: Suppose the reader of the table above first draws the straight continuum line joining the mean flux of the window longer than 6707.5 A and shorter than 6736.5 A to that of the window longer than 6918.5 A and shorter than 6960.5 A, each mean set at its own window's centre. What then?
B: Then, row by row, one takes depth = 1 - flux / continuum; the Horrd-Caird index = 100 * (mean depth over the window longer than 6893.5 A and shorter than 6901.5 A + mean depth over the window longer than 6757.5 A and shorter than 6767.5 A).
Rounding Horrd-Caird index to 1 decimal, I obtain -2.3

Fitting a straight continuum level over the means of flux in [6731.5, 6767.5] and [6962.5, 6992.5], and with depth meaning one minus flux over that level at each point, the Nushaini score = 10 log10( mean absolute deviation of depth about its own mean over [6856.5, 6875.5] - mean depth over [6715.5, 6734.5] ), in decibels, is -12.9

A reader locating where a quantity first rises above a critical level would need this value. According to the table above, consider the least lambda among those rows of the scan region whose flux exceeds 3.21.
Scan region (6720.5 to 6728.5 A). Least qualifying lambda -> 6721 A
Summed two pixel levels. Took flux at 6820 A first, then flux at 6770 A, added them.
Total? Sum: 6.95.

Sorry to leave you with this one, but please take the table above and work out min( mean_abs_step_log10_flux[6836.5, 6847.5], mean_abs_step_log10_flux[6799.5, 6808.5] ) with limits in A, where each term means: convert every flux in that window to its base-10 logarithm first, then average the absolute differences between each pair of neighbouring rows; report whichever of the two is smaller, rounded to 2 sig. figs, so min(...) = 0.019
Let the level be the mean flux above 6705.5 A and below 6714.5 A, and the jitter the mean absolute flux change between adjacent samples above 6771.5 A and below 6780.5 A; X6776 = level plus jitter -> 3.46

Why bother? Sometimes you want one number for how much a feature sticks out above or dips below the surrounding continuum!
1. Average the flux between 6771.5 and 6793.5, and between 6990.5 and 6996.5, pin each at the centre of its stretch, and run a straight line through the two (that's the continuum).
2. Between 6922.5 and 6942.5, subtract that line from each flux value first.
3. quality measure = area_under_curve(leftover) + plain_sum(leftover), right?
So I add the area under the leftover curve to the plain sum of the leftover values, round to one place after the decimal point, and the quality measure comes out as 3.9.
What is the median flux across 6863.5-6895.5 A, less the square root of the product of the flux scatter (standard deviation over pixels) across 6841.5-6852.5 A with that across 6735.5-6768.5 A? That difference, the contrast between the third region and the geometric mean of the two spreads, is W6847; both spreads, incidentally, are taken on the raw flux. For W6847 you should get 3.15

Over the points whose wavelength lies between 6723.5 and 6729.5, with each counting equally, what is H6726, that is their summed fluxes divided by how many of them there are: 3.14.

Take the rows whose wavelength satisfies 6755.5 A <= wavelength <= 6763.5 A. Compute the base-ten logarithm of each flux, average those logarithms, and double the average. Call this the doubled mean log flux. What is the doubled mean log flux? 1.018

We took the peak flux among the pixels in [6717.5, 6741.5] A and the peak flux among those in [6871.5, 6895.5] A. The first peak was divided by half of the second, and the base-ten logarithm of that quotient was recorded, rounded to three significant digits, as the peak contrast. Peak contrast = 0.291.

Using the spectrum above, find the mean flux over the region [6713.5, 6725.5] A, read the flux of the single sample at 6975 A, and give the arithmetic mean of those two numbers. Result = 3.22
